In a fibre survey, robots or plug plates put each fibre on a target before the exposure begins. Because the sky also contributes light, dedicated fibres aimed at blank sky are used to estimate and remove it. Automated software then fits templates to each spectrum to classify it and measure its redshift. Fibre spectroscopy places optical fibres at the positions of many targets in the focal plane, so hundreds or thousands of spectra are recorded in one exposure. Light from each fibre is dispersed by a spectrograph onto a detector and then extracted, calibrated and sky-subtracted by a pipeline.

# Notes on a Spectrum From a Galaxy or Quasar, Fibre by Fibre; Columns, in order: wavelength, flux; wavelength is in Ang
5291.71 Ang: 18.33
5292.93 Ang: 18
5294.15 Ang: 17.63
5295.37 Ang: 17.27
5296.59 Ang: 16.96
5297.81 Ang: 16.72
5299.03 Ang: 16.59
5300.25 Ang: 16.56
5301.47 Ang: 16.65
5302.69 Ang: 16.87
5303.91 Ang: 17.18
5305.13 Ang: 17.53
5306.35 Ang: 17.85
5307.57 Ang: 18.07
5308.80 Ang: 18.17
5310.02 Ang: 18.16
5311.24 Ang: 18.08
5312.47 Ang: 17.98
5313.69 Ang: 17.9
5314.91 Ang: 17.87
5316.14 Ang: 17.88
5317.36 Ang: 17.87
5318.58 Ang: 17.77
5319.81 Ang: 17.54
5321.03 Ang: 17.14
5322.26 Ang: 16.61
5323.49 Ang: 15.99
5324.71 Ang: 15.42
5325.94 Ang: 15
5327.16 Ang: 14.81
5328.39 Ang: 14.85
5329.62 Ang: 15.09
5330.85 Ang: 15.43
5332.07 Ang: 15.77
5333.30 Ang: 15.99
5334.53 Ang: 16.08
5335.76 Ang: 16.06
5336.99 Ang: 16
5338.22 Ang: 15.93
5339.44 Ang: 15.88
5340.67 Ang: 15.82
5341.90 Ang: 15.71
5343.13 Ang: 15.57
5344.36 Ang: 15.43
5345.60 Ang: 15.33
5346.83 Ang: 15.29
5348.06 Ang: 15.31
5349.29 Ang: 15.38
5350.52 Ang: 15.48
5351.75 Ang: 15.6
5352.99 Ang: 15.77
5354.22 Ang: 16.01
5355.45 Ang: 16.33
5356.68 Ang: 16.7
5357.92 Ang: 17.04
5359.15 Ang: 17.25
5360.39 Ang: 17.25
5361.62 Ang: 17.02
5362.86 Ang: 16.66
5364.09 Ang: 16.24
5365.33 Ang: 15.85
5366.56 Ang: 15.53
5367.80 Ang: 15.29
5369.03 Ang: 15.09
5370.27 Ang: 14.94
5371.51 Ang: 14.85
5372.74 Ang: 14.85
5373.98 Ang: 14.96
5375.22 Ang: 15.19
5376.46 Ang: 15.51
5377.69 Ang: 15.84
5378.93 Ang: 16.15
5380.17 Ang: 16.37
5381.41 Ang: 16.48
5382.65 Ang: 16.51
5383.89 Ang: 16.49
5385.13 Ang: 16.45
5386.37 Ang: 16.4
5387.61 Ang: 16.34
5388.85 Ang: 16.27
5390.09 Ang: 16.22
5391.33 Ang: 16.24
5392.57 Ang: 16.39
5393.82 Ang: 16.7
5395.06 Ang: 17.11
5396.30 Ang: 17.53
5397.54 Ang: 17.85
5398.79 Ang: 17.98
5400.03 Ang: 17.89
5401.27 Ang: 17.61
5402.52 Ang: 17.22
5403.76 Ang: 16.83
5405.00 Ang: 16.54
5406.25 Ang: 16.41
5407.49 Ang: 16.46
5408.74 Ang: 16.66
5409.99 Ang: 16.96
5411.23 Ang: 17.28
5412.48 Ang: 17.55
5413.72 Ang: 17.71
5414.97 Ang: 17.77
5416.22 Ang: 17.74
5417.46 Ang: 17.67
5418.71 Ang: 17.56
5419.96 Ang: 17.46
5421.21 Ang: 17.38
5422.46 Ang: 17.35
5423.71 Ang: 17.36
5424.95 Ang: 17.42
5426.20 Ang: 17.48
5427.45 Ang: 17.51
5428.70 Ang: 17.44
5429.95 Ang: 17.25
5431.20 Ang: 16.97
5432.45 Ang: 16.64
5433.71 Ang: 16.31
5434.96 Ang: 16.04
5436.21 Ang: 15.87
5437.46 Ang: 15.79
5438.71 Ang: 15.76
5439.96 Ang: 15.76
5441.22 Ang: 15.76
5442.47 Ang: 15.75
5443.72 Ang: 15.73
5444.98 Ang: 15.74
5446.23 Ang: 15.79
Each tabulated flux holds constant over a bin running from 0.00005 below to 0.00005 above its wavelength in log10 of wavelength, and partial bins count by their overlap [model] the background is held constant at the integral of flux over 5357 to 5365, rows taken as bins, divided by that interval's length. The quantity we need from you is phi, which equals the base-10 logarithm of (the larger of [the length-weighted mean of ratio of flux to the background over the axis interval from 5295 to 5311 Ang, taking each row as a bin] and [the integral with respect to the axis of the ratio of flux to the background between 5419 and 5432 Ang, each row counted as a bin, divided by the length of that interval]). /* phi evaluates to 0.0131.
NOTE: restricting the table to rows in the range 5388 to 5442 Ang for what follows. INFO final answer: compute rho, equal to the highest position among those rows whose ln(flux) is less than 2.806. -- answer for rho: 5441.22 Ang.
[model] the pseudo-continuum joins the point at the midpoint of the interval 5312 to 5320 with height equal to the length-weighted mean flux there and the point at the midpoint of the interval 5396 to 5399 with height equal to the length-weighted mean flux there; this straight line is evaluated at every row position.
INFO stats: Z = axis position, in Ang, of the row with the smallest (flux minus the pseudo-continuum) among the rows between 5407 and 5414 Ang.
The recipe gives 5407.49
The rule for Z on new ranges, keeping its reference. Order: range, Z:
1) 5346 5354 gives 5346.83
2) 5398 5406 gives 5405.00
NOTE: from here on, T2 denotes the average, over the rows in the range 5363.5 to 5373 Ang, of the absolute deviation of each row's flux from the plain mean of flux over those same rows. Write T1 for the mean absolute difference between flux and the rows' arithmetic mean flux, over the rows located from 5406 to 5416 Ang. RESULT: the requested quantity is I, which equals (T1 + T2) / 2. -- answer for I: 0.44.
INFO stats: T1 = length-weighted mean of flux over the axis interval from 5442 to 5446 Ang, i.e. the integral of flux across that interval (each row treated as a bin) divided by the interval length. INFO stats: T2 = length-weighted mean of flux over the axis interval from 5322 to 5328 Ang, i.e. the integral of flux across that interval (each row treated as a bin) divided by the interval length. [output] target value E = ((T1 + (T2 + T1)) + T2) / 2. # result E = 31.2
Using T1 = 15.75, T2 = 15.5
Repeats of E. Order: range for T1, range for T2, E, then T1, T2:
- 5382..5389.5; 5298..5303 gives 33.1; 16.41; 16.7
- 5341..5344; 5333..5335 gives 31.7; 15.64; 16.0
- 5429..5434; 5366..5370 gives 32.1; 16.84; 15.3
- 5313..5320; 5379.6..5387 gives 34.3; 17.83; 16.4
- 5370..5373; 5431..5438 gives 31.1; 14.89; 16.2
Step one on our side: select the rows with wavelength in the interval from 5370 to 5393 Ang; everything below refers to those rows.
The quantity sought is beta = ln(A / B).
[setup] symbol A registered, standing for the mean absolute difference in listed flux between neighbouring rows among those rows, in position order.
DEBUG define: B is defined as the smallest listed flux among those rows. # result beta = -4.80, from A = 0.12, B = 14.85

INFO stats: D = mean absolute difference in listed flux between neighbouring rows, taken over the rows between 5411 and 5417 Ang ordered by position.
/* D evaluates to 0.130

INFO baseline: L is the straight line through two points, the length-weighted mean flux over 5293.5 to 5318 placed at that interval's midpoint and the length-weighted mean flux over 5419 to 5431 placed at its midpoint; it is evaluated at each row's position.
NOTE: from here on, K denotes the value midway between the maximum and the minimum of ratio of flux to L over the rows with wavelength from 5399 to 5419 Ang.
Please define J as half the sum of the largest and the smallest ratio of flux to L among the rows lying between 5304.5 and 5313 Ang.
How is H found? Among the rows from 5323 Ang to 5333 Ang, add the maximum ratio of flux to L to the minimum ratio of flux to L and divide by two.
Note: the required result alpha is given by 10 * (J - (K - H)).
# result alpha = 9.2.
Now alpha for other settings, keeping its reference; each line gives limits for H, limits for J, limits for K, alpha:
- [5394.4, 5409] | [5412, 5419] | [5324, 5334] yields 11.2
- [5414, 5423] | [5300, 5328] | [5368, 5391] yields 10.5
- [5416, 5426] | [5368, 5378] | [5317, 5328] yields 9.5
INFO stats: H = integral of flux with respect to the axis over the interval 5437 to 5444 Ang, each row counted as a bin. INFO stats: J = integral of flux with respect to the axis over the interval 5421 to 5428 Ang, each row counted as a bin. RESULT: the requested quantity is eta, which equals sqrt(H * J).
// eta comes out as 116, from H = 110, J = 122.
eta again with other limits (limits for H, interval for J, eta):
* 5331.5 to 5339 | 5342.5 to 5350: 118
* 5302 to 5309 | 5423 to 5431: 131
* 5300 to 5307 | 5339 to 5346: 115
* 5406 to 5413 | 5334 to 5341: 115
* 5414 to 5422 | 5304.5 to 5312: 138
